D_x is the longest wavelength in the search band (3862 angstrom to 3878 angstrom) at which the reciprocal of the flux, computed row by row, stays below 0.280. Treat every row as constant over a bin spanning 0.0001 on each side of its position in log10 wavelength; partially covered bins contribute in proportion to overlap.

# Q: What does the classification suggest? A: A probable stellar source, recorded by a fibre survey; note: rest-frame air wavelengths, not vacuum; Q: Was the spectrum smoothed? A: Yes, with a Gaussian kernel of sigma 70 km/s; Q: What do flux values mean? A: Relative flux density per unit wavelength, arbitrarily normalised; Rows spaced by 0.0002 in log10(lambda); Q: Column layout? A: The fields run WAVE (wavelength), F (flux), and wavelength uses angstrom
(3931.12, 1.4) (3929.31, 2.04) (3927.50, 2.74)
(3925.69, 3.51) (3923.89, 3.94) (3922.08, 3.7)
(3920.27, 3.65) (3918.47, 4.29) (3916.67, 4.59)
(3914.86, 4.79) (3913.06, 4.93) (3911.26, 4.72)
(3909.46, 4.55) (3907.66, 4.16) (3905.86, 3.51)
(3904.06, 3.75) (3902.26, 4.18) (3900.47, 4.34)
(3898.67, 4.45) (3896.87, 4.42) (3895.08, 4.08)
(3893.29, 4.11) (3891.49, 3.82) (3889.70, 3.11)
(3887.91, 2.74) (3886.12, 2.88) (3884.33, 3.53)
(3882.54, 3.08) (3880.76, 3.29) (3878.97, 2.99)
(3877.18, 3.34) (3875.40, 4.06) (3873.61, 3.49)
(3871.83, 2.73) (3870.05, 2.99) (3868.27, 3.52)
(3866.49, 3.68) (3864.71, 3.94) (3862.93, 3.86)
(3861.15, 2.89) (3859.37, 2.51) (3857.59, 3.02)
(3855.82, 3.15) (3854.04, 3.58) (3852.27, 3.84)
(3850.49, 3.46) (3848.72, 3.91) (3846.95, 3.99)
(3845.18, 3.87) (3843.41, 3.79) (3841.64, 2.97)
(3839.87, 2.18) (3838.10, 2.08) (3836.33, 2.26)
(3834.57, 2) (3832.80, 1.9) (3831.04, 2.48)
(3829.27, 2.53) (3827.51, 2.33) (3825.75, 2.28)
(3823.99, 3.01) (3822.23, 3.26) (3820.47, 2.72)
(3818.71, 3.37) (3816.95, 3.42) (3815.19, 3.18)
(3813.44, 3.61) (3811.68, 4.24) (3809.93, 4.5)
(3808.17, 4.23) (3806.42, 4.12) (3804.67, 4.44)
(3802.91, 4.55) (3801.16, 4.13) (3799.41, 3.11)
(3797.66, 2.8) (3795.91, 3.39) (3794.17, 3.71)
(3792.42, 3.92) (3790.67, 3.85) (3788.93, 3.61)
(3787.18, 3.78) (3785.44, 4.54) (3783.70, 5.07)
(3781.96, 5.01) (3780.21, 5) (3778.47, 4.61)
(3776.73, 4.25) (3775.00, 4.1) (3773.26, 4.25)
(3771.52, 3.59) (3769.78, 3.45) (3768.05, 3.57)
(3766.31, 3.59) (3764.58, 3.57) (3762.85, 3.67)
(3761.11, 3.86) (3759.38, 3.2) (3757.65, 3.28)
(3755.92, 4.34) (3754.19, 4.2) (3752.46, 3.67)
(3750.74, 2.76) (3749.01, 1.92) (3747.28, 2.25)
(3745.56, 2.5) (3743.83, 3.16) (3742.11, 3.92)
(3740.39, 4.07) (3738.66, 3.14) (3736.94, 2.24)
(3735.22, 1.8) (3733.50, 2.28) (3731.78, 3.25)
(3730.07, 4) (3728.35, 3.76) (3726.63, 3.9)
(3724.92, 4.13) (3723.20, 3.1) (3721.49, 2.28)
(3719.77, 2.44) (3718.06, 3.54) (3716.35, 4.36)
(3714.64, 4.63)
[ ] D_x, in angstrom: 3875.40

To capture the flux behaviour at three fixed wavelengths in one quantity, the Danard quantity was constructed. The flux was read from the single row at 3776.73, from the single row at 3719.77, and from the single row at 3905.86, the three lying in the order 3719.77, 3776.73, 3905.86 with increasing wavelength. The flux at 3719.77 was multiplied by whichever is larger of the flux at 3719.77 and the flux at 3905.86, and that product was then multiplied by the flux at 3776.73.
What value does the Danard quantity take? 36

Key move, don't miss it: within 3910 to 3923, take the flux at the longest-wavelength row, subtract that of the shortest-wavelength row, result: -1.0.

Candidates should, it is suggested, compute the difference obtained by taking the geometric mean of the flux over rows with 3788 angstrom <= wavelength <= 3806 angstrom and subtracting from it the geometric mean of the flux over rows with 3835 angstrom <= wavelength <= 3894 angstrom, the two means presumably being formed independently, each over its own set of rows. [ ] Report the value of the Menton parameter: 0.47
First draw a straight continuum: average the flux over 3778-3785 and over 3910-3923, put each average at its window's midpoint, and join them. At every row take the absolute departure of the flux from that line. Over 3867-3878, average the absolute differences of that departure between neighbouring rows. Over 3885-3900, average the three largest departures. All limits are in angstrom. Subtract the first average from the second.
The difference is 1.02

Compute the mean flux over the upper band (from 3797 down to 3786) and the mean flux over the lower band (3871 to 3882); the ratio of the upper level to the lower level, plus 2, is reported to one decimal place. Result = 3.1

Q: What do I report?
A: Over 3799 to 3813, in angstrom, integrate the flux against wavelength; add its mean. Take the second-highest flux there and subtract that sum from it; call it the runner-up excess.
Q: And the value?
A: -58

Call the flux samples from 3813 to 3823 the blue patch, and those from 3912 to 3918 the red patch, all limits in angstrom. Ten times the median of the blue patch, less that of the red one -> 28.4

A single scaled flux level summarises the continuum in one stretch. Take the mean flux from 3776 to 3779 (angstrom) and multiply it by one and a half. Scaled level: 6.6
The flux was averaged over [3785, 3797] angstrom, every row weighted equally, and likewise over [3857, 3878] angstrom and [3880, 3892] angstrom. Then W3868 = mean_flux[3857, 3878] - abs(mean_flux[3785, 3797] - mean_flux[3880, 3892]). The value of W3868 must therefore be 2.7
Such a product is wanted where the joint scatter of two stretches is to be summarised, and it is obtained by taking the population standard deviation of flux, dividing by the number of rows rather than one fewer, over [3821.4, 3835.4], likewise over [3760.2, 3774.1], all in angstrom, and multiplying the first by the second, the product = 0.10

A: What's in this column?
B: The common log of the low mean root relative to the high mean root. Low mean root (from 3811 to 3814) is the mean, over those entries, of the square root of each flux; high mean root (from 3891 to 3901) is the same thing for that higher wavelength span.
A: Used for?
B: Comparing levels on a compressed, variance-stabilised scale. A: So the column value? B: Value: -0.015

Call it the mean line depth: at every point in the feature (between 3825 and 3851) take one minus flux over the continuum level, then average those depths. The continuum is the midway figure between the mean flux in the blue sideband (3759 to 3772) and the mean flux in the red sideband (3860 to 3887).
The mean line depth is 0.19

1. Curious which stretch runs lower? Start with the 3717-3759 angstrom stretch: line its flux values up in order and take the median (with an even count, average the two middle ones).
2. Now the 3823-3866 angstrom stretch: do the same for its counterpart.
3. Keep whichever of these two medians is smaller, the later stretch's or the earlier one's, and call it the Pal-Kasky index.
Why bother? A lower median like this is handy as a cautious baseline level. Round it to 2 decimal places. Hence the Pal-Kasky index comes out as 2.99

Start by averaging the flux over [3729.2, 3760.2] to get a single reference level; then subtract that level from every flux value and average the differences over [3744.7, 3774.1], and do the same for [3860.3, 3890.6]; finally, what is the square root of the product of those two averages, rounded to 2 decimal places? 0.23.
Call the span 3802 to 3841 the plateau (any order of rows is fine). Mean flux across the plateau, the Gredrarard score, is 3.1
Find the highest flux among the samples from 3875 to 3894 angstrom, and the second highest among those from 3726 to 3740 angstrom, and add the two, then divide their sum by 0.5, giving 16.0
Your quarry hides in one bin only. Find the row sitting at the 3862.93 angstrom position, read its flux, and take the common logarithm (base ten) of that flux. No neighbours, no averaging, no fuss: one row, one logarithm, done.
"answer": 0.587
